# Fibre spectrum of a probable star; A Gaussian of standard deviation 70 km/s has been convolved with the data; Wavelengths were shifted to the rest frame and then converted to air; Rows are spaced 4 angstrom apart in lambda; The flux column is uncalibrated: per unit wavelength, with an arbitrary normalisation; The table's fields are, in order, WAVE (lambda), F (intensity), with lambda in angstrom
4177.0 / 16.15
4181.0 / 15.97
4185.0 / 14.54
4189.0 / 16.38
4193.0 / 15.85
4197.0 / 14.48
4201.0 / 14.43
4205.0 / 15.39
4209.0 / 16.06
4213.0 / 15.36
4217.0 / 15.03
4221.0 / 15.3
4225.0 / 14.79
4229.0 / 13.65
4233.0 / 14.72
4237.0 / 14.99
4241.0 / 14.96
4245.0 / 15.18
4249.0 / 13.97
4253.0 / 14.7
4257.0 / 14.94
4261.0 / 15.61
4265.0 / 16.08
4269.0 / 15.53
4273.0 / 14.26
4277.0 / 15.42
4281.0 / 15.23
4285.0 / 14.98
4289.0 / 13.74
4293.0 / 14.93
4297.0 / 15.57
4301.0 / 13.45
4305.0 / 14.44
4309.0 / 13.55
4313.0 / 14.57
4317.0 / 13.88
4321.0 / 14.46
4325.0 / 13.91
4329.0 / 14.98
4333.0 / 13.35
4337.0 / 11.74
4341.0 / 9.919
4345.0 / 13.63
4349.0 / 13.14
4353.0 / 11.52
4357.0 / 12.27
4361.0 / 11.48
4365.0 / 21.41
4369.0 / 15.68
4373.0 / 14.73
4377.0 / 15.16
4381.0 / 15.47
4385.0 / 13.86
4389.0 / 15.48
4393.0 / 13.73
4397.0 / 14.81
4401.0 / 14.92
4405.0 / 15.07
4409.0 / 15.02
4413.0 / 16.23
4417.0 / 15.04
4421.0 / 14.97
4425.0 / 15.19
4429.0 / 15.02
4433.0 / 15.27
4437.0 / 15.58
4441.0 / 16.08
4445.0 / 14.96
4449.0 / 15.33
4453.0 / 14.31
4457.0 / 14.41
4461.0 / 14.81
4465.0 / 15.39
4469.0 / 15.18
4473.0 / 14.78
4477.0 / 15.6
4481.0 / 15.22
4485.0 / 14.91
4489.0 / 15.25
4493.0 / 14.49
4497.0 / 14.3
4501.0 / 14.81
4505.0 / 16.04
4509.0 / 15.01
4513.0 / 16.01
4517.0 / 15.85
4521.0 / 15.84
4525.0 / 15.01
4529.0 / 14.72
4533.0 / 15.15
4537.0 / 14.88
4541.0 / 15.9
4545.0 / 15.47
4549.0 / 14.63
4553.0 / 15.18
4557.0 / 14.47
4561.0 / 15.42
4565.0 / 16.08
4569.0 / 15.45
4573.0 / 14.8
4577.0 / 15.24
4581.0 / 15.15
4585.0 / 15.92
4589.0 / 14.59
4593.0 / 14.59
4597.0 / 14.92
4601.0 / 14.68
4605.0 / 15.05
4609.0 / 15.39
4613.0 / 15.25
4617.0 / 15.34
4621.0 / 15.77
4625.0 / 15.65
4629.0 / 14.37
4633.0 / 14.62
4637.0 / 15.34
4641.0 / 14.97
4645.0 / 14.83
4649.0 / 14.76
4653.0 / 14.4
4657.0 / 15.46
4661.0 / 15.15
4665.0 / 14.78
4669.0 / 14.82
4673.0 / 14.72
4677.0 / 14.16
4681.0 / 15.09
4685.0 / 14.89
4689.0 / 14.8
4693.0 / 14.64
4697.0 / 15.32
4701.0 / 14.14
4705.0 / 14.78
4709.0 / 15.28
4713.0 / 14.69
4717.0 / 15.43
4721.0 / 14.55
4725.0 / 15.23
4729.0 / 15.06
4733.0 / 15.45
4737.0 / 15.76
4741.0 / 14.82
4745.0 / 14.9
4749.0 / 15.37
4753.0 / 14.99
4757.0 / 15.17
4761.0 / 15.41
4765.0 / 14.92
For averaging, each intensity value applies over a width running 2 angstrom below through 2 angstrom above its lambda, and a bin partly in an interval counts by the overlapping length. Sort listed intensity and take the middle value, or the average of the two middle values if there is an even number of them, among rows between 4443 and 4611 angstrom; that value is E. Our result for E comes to 15.1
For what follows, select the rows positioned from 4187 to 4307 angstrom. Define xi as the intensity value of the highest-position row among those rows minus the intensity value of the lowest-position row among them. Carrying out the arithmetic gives -1.9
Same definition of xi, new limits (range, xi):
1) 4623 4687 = -0.8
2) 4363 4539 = -6.5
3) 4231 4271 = 0.8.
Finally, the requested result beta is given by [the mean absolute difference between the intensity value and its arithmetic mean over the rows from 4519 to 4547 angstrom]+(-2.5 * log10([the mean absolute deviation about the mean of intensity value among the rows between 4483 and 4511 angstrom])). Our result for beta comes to 1.4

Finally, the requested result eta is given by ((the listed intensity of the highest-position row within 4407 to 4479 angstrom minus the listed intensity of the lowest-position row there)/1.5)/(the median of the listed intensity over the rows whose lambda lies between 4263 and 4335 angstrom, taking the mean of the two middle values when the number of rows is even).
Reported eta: 0.027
